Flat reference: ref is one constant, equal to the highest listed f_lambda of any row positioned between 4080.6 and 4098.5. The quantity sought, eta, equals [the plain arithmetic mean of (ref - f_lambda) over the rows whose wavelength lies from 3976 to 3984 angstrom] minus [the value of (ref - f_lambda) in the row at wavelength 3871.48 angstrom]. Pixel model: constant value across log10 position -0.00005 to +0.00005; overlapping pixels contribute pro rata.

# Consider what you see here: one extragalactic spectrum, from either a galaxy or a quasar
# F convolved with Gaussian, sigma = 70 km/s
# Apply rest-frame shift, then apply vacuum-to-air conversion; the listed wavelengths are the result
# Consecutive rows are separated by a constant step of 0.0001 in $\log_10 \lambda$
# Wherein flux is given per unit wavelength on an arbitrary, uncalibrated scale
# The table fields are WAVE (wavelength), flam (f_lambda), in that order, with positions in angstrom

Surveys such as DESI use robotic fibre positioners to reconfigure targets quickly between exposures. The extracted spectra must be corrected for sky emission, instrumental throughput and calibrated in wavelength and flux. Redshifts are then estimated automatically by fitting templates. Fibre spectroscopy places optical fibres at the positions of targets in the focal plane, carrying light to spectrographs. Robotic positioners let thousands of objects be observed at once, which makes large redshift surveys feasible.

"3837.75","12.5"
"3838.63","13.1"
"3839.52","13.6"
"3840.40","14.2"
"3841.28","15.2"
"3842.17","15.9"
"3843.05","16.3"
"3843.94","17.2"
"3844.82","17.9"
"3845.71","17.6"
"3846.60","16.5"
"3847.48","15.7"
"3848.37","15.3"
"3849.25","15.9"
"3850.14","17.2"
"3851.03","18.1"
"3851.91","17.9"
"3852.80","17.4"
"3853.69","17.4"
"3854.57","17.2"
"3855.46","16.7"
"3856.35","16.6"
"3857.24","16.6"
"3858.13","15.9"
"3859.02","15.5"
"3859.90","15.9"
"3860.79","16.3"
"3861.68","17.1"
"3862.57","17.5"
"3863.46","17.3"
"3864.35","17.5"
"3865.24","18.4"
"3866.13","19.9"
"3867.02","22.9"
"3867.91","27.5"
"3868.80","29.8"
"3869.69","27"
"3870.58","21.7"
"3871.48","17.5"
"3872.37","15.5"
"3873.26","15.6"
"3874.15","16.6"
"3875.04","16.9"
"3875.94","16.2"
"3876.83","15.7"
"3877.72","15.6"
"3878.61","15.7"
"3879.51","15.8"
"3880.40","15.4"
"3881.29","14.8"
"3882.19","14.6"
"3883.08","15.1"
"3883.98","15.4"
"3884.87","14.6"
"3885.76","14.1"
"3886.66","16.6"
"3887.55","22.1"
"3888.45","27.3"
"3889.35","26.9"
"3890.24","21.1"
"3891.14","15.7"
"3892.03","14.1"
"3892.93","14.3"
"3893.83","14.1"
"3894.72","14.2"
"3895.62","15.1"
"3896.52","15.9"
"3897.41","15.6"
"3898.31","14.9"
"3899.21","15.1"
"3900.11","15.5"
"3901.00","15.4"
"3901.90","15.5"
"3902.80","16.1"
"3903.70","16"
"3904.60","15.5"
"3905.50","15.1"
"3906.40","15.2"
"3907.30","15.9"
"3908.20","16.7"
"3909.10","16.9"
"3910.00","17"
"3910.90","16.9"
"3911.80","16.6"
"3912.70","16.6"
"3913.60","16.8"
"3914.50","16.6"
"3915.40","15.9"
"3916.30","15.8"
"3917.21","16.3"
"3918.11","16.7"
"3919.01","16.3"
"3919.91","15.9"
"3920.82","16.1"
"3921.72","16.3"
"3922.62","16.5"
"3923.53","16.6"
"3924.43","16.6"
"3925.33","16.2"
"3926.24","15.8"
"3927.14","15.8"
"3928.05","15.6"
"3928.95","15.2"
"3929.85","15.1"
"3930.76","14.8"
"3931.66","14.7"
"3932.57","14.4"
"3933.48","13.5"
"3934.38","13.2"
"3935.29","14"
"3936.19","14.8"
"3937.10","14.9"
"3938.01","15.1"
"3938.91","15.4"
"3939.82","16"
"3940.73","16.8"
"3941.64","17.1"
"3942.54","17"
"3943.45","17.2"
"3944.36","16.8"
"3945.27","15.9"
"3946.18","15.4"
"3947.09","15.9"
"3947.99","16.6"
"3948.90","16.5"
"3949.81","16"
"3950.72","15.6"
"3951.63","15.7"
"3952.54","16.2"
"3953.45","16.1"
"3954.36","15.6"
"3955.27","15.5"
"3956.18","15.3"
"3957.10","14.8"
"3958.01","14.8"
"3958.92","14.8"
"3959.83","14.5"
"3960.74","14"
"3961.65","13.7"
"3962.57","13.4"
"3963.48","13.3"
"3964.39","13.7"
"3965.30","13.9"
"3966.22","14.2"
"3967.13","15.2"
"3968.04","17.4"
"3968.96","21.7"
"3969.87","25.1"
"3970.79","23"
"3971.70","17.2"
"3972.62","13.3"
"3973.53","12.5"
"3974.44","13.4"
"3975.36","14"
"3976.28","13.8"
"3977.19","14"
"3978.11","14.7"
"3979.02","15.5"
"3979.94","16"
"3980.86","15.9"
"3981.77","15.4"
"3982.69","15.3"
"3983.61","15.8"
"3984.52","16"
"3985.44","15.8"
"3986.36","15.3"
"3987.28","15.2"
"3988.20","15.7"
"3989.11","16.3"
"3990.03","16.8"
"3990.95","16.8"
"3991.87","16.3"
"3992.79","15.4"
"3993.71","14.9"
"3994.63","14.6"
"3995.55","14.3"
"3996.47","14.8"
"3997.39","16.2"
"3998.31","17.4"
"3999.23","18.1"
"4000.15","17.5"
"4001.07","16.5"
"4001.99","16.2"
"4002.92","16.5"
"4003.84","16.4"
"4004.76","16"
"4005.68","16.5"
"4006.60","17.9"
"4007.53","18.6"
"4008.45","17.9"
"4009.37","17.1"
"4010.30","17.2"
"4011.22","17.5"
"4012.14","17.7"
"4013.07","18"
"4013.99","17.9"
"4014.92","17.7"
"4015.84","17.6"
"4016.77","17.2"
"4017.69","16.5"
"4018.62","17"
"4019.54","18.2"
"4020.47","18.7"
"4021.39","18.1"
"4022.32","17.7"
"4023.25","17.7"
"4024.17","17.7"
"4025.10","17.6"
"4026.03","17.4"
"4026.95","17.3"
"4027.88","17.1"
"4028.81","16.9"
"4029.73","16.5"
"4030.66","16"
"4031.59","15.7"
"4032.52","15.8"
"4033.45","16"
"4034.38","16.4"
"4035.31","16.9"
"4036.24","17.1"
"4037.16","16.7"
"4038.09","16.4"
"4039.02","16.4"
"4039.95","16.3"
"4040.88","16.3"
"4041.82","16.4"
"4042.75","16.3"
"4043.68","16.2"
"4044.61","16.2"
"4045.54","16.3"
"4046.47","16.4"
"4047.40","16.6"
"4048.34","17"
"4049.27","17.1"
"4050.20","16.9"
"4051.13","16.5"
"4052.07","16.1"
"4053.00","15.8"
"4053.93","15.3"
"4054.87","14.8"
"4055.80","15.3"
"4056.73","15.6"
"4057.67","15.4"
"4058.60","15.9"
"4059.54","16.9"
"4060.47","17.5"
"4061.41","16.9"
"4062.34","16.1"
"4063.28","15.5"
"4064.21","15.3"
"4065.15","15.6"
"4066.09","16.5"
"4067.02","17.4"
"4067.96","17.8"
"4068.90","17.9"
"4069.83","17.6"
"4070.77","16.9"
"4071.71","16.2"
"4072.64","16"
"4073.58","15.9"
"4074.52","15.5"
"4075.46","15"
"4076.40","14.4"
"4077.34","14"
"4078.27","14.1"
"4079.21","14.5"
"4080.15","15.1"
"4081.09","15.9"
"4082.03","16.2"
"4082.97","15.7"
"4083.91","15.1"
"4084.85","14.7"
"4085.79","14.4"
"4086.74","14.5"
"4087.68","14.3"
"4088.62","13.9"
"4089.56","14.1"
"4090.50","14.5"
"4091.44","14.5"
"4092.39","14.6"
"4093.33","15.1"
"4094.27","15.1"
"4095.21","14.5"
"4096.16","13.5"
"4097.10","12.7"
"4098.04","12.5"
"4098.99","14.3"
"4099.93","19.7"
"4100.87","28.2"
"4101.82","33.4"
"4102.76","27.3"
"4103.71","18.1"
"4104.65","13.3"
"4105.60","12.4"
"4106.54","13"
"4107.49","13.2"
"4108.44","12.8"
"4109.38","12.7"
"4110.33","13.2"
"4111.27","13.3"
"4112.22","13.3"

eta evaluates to 2.3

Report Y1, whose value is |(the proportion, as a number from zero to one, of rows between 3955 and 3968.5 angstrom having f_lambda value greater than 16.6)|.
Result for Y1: 0.1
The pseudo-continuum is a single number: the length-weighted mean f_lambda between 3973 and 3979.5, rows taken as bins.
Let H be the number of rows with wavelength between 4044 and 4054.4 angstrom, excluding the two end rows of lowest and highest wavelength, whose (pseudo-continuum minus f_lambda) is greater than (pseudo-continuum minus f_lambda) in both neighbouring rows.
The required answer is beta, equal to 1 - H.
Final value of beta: 1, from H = 0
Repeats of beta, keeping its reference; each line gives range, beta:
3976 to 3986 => 0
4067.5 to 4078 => 1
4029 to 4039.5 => 0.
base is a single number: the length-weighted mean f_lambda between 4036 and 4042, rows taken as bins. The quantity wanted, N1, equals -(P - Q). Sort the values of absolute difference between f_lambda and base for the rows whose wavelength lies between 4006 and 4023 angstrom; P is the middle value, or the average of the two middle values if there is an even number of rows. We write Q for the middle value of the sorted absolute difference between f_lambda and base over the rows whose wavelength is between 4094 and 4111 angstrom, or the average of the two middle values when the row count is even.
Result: 2.2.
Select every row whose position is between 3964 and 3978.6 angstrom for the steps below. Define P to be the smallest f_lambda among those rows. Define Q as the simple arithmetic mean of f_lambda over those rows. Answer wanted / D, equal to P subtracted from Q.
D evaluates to 3.6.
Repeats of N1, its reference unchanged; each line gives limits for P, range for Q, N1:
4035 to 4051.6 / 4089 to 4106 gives 2.5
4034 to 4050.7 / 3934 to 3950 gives 0.4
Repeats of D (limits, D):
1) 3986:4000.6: 1.7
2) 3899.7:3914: 1.0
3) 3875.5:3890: 3.1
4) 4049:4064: 1.3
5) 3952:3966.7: 1.3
